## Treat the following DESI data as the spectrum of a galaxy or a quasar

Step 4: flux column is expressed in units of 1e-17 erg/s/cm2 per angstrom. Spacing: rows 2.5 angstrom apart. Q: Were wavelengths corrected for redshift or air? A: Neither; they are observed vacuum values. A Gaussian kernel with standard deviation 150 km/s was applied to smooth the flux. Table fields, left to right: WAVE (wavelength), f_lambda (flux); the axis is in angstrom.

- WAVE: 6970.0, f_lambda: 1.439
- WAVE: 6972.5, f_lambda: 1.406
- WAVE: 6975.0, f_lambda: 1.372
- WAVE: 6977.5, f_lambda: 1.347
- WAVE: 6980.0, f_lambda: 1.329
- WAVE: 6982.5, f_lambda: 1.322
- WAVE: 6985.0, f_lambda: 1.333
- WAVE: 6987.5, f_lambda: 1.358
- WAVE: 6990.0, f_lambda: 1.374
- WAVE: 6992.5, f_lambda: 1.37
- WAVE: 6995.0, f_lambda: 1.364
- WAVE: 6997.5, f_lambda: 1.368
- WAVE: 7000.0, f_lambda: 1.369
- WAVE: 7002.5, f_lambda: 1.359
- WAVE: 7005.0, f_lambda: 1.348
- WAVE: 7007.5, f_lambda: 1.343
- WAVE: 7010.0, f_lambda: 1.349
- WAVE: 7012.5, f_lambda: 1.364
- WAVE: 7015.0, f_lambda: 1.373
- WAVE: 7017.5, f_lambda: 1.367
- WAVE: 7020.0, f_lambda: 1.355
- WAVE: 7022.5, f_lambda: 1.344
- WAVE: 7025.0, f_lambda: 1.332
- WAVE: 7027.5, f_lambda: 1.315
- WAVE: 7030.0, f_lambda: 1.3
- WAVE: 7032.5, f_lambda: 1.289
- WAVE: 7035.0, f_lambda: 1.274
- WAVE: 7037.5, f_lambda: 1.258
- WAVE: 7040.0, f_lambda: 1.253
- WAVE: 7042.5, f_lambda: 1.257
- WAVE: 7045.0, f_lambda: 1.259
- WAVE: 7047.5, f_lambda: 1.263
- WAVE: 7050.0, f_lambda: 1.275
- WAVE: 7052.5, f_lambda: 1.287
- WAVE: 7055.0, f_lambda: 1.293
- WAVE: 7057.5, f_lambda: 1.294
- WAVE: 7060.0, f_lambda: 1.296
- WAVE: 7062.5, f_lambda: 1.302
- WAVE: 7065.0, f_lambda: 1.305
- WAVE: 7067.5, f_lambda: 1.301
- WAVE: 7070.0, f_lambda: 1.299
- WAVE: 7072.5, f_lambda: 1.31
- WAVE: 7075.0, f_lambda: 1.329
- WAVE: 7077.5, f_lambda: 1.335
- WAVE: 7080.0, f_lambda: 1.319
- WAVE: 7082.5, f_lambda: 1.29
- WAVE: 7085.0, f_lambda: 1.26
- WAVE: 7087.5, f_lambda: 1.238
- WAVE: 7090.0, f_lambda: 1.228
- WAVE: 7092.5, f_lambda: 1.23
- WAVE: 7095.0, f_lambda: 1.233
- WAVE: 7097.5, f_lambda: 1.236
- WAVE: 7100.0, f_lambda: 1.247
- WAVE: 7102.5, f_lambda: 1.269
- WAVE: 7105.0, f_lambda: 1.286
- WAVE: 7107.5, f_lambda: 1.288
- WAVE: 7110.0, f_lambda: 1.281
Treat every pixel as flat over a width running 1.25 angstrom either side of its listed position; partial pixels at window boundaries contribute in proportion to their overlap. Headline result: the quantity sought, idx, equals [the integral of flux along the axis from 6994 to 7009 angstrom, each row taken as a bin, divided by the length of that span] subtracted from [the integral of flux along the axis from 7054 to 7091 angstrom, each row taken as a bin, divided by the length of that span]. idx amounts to -0.06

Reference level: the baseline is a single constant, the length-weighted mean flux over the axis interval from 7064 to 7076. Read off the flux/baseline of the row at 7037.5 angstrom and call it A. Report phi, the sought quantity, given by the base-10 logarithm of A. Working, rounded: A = 0.96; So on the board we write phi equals -0.017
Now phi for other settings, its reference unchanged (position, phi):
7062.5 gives -0.002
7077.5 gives 0.009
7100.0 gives -0.021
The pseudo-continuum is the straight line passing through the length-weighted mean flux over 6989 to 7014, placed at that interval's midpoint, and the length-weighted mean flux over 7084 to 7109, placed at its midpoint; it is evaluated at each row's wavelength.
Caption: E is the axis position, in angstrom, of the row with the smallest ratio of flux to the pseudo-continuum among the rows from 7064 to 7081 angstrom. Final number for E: 7067.5 angstrom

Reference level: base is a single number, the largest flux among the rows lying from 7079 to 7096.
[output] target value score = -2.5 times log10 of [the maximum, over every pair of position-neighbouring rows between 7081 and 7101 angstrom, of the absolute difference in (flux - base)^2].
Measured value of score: 6.28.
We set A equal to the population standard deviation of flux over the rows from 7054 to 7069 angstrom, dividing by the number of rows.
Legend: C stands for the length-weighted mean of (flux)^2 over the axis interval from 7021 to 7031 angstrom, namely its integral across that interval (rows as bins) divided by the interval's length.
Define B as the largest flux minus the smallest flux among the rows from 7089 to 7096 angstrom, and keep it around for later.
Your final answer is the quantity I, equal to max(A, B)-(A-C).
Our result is 1.75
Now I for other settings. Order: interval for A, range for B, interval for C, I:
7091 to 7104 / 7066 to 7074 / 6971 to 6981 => 1.87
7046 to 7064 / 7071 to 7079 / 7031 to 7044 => 1.62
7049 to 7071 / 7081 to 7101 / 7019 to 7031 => 1.82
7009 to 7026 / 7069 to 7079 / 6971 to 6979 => 1.92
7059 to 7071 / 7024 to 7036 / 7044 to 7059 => 1.69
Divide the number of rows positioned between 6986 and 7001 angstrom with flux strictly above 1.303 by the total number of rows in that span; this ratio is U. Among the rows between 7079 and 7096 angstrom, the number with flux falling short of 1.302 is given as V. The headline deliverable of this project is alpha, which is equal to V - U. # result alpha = 5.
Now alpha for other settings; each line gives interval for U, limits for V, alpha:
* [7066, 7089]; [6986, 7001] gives 0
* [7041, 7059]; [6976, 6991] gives 0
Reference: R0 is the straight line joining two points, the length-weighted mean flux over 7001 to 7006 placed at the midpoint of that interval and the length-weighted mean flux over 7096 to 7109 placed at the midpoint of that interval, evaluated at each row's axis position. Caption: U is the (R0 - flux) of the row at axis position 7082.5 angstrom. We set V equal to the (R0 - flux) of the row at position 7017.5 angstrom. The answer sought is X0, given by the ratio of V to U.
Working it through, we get 3.6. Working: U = -0.007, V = -0.025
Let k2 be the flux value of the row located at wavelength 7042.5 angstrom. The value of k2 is 1.257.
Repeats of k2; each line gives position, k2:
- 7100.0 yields 1.247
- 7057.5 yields 1.294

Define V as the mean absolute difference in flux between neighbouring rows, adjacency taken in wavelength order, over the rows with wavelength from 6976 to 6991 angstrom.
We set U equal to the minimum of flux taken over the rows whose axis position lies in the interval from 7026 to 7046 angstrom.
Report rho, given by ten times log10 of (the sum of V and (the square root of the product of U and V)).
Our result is -8.1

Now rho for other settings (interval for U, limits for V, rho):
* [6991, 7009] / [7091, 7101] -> -10.3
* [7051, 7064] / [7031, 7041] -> -8.7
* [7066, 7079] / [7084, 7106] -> -8.8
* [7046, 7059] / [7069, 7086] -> -7.7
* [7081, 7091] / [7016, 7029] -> -8.6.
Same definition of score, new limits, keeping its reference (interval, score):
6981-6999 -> 7.06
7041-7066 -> 7.30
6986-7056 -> 6.93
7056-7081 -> 8.74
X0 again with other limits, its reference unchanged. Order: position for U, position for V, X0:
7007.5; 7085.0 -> 2.6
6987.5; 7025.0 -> 0.3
